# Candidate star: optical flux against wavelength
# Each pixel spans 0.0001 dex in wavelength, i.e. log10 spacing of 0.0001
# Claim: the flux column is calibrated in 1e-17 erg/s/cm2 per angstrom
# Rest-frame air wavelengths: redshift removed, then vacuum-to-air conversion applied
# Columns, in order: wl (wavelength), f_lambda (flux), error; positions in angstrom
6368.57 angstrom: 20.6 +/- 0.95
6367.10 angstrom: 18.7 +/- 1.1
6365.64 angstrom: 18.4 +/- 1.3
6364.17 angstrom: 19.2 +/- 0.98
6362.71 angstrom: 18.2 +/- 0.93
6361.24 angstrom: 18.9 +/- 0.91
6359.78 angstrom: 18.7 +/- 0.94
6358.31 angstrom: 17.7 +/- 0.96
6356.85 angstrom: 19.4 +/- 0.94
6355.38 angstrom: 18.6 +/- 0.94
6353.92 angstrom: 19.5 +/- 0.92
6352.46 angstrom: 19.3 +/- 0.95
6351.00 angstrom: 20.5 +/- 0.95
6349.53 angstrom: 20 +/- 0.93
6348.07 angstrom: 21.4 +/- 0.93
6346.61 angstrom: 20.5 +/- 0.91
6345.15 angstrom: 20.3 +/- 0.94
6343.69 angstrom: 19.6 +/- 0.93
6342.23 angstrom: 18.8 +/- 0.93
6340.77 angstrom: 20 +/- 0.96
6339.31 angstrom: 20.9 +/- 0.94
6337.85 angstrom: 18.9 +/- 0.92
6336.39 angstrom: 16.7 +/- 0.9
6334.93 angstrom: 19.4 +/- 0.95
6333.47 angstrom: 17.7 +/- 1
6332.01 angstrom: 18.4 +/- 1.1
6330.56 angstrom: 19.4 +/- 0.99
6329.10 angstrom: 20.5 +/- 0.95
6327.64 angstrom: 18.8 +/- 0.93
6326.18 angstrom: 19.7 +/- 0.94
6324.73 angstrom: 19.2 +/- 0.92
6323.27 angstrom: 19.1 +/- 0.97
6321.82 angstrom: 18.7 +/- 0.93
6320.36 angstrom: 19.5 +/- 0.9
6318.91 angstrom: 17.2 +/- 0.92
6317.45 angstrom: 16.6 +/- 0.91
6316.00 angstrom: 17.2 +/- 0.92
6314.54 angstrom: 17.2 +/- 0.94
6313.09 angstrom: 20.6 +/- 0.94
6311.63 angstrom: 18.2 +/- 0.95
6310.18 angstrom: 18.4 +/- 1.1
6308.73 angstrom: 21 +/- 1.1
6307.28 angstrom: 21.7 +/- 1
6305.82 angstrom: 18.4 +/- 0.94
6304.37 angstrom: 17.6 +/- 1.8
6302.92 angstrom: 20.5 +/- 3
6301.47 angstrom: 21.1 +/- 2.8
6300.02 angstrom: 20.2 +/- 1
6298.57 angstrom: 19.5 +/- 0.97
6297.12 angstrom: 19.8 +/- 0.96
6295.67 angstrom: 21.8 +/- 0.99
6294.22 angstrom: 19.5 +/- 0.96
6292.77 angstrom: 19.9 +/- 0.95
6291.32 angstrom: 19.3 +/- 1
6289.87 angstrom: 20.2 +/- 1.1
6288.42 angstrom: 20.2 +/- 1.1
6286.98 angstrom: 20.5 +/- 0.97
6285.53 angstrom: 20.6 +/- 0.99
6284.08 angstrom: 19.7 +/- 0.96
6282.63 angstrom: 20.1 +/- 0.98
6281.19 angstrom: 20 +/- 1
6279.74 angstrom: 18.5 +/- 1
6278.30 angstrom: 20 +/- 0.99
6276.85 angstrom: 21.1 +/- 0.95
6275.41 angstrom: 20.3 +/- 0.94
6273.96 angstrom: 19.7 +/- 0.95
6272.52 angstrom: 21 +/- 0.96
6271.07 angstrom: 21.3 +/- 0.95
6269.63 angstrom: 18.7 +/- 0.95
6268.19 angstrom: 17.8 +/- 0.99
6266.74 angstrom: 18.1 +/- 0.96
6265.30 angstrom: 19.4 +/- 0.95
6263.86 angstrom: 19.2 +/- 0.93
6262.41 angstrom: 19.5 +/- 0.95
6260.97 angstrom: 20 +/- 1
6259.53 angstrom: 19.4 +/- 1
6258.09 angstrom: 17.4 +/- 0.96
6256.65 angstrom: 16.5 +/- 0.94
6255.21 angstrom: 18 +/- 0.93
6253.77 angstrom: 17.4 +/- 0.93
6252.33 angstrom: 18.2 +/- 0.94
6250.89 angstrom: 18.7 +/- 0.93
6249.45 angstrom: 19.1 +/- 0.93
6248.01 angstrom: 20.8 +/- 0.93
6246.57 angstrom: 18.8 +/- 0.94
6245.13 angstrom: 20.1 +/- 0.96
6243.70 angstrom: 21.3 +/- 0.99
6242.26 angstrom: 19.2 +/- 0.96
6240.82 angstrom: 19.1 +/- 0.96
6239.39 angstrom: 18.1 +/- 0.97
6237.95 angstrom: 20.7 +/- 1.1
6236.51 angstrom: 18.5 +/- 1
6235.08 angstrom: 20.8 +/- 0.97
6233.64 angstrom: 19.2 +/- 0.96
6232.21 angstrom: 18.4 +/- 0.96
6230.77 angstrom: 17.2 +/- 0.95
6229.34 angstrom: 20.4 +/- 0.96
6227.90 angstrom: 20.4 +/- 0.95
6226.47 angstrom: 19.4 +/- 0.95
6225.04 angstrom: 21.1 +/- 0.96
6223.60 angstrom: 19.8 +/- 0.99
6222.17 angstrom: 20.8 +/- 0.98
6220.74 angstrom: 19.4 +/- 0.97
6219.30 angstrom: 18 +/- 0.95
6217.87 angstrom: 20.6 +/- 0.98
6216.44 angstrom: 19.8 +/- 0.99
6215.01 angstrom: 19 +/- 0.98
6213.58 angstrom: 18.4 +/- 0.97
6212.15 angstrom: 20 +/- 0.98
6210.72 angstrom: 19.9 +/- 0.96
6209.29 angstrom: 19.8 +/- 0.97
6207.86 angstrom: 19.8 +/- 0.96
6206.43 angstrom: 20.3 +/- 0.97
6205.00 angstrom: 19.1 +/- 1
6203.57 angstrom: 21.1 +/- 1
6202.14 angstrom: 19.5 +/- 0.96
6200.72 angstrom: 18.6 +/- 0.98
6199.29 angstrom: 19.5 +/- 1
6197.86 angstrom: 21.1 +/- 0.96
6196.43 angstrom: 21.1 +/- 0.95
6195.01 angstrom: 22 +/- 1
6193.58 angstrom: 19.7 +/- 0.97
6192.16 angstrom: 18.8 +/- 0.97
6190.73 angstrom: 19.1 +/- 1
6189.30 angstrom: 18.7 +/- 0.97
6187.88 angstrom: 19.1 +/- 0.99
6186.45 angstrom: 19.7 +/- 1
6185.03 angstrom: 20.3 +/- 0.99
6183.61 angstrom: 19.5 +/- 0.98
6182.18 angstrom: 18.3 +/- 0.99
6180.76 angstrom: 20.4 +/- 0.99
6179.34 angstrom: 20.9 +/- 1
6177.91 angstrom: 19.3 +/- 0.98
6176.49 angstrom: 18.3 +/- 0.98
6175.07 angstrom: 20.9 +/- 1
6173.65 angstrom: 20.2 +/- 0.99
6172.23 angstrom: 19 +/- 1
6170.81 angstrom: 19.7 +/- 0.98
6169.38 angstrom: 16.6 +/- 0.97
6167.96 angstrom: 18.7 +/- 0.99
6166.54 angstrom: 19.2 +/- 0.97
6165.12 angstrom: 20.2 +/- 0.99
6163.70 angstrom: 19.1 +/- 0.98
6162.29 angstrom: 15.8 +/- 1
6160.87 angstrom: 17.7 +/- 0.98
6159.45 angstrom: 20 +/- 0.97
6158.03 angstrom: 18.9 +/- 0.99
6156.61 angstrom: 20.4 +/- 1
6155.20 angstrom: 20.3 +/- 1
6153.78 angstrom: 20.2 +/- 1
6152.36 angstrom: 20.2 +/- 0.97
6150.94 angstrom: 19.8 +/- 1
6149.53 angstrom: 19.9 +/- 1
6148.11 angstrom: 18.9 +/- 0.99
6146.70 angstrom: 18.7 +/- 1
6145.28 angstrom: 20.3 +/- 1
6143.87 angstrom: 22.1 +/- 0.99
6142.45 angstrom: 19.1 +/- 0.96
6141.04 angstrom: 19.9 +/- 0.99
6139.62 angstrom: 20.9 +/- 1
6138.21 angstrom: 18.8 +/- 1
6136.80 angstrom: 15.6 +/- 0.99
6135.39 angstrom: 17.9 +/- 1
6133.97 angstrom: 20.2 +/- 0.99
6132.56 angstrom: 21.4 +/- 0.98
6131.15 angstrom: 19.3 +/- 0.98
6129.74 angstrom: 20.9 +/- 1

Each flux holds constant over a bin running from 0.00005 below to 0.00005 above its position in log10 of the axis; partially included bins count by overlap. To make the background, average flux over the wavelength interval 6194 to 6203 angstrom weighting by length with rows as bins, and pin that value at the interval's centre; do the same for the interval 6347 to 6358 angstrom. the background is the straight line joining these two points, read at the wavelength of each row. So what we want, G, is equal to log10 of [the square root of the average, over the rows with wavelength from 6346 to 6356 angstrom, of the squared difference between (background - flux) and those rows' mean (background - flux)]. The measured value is -0.07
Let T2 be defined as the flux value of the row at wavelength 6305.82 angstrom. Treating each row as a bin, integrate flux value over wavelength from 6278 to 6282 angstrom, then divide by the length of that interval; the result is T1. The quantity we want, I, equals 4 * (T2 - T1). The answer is -4.4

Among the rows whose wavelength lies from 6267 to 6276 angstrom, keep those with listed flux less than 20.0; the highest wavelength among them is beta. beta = 6273.96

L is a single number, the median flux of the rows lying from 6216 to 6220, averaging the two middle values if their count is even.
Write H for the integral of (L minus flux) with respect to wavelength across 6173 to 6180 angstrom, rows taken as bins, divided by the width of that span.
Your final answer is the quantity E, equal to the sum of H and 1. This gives 0.89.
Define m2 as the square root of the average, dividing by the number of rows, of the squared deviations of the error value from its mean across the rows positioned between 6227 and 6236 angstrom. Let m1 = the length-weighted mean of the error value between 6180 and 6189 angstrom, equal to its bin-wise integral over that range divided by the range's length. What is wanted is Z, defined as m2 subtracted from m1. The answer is 0.983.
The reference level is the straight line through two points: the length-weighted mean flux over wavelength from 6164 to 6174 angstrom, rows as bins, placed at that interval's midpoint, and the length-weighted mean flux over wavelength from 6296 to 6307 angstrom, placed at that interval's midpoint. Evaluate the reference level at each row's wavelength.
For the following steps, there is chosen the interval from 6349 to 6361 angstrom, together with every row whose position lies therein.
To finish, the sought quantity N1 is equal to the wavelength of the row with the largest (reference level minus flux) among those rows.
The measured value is 6358.31 angstrom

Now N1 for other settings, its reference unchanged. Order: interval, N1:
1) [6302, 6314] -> 6304.37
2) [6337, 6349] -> 6342.23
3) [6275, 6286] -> 6279.74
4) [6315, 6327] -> 6317.45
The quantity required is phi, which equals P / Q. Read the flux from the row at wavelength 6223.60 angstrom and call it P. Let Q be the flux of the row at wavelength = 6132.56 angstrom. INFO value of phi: 0.93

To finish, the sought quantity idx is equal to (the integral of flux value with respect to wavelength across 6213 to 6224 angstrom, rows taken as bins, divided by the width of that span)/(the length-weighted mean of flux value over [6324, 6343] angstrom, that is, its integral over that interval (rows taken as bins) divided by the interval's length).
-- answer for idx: 1.02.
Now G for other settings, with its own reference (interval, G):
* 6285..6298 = -0.16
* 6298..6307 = 0.08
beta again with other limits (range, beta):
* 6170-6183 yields 6182.18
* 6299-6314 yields 6311.63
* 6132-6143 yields 6142.45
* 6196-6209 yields 6207.86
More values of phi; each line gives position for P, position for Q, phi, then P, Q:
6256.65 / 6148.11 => 0.87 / 16.5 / 18.9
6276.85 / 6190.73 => 1.10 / 21.1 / 19.1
